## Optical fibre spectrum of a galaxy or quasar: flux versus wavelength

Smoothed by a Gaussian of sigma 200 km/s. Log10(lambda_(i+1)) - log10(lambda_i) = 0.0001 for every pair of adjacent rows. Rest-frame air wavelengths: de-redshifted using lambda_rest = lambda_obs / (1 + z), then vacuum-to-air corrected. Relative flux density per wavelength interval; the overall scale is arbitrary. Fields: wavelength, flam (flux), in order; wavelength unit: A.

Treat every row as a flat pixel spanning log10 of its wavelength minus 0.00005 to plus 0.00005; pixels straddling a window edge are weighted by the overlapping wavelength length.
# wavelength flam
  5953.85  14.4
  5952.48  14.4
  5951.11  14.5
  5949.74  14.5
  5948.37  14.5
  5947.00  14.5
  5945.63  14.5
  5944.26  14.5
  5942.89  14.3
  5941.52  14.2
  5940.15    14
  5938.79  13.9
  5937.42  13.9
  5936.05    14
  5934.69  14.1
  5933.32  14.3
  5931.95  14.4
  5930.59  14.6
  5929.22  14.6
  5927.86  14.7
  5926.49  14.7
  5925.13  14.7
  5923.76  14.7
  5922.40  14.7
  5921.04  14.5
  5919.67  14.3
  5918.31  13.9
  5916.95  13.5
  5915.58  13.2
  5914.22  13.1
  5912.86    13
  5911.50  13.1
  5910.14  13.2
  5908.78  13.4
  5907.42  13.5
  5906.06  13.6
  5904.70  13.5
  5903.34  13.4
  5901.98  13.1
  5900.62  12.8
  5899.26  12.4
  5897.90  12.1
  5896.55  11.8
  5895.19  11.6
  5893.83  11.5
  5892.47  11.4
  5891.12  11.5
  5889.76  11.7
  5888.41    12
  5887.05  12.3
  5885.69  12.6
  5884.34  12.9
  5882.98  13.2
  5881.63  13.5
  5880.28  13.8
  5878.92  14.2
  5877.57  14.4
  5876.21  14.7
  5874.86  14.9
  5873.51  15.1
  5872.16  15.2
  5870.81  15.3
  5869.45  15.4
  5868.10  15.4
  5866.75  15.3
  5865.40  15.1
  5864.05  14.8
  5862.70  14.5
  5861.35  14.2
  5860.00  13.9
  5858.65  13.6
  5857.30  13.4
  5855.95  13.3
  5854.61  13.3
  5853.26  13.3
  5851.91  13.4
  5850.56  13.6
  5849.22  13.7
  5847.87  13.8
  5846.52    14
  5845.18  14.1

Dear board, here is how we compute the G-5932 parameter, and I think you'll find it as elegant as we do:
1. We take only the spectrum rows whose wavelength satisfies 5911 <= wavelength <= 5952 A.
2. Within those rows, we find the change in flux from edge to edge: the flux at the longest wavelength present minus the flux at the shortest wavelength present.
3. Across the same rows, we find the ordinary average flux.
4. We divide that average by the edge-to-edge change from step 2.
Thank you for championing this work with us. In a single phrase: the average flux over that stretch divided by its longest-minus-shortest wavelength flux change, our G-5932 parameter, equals 10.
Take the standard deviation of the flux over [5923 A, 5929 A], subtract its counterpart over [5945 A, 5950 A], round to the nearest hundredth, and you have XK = 0.00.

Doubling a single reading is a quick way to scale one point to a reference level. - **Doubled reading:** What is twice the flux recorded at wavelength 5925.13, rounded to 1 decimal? 29.4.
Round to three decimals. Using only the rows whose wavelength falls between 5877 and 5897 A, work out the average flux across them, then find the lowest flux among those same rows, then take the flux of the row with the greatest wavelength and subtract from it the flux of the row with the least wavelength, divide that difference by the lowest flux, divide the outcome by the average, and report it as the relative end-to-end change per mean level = -0.018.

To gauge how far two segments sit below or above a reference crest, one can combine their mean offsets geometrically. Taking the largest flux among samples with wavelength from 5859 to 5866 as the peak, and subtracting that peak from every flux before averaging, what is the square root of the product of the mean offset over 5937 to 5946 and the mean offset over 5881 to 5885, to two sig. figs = 1.3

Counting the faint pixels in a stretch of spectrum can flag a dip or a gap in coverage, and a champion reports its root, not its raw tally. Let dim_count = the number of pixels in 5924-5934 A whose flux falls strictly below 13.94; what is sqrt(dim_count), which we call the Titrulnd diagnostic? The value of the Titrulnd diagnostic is 0.0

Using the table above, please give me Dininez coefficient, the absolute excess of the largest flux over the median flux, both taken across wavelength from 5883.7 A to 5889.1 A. 0.45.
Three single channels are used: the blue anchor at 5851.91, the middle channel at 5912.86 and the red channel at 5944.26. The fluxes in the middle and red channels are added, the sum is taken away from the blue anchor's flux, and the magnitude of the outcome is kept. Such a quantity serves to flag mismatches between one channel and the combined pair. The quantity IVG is 14.1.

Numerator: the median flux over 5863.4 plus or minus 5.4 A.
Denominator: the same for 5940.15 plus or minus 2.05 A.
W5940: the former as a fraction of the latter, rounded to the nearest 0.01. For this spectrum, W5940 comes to 1.05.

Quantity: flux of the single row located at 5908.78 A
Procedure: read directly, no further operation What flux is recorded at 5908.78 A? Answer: 13.4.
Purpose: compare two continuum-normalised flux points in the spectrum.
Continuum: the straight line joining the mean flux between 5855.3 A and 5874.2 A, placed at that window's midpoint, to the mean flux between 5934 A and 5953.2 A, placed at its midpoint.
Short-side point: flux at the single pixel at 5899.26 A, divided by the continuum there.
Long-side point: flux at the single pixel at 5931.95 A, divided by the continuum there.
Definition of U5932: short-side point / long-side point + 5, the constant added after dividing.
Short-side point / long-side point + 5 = 5.85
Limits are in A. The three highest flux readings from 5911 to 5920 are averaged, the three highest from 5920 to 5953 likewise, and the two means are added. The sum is 28.6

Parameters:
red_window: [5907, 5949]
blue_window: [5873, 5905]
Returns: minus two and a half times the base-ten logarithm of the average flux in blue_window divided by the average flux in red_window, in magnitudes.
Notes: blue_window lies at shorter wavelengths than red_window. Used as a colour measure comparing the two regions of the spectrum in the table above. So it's 0.09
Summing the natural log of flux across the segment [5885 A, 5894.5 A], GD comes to 17.3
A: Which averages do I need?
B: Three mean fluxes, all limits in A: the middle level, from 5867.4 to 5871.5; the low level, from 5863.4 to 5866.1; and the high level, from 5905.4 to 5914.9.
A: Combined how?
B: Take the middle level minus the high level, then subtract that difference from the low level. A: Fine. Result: 12.9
